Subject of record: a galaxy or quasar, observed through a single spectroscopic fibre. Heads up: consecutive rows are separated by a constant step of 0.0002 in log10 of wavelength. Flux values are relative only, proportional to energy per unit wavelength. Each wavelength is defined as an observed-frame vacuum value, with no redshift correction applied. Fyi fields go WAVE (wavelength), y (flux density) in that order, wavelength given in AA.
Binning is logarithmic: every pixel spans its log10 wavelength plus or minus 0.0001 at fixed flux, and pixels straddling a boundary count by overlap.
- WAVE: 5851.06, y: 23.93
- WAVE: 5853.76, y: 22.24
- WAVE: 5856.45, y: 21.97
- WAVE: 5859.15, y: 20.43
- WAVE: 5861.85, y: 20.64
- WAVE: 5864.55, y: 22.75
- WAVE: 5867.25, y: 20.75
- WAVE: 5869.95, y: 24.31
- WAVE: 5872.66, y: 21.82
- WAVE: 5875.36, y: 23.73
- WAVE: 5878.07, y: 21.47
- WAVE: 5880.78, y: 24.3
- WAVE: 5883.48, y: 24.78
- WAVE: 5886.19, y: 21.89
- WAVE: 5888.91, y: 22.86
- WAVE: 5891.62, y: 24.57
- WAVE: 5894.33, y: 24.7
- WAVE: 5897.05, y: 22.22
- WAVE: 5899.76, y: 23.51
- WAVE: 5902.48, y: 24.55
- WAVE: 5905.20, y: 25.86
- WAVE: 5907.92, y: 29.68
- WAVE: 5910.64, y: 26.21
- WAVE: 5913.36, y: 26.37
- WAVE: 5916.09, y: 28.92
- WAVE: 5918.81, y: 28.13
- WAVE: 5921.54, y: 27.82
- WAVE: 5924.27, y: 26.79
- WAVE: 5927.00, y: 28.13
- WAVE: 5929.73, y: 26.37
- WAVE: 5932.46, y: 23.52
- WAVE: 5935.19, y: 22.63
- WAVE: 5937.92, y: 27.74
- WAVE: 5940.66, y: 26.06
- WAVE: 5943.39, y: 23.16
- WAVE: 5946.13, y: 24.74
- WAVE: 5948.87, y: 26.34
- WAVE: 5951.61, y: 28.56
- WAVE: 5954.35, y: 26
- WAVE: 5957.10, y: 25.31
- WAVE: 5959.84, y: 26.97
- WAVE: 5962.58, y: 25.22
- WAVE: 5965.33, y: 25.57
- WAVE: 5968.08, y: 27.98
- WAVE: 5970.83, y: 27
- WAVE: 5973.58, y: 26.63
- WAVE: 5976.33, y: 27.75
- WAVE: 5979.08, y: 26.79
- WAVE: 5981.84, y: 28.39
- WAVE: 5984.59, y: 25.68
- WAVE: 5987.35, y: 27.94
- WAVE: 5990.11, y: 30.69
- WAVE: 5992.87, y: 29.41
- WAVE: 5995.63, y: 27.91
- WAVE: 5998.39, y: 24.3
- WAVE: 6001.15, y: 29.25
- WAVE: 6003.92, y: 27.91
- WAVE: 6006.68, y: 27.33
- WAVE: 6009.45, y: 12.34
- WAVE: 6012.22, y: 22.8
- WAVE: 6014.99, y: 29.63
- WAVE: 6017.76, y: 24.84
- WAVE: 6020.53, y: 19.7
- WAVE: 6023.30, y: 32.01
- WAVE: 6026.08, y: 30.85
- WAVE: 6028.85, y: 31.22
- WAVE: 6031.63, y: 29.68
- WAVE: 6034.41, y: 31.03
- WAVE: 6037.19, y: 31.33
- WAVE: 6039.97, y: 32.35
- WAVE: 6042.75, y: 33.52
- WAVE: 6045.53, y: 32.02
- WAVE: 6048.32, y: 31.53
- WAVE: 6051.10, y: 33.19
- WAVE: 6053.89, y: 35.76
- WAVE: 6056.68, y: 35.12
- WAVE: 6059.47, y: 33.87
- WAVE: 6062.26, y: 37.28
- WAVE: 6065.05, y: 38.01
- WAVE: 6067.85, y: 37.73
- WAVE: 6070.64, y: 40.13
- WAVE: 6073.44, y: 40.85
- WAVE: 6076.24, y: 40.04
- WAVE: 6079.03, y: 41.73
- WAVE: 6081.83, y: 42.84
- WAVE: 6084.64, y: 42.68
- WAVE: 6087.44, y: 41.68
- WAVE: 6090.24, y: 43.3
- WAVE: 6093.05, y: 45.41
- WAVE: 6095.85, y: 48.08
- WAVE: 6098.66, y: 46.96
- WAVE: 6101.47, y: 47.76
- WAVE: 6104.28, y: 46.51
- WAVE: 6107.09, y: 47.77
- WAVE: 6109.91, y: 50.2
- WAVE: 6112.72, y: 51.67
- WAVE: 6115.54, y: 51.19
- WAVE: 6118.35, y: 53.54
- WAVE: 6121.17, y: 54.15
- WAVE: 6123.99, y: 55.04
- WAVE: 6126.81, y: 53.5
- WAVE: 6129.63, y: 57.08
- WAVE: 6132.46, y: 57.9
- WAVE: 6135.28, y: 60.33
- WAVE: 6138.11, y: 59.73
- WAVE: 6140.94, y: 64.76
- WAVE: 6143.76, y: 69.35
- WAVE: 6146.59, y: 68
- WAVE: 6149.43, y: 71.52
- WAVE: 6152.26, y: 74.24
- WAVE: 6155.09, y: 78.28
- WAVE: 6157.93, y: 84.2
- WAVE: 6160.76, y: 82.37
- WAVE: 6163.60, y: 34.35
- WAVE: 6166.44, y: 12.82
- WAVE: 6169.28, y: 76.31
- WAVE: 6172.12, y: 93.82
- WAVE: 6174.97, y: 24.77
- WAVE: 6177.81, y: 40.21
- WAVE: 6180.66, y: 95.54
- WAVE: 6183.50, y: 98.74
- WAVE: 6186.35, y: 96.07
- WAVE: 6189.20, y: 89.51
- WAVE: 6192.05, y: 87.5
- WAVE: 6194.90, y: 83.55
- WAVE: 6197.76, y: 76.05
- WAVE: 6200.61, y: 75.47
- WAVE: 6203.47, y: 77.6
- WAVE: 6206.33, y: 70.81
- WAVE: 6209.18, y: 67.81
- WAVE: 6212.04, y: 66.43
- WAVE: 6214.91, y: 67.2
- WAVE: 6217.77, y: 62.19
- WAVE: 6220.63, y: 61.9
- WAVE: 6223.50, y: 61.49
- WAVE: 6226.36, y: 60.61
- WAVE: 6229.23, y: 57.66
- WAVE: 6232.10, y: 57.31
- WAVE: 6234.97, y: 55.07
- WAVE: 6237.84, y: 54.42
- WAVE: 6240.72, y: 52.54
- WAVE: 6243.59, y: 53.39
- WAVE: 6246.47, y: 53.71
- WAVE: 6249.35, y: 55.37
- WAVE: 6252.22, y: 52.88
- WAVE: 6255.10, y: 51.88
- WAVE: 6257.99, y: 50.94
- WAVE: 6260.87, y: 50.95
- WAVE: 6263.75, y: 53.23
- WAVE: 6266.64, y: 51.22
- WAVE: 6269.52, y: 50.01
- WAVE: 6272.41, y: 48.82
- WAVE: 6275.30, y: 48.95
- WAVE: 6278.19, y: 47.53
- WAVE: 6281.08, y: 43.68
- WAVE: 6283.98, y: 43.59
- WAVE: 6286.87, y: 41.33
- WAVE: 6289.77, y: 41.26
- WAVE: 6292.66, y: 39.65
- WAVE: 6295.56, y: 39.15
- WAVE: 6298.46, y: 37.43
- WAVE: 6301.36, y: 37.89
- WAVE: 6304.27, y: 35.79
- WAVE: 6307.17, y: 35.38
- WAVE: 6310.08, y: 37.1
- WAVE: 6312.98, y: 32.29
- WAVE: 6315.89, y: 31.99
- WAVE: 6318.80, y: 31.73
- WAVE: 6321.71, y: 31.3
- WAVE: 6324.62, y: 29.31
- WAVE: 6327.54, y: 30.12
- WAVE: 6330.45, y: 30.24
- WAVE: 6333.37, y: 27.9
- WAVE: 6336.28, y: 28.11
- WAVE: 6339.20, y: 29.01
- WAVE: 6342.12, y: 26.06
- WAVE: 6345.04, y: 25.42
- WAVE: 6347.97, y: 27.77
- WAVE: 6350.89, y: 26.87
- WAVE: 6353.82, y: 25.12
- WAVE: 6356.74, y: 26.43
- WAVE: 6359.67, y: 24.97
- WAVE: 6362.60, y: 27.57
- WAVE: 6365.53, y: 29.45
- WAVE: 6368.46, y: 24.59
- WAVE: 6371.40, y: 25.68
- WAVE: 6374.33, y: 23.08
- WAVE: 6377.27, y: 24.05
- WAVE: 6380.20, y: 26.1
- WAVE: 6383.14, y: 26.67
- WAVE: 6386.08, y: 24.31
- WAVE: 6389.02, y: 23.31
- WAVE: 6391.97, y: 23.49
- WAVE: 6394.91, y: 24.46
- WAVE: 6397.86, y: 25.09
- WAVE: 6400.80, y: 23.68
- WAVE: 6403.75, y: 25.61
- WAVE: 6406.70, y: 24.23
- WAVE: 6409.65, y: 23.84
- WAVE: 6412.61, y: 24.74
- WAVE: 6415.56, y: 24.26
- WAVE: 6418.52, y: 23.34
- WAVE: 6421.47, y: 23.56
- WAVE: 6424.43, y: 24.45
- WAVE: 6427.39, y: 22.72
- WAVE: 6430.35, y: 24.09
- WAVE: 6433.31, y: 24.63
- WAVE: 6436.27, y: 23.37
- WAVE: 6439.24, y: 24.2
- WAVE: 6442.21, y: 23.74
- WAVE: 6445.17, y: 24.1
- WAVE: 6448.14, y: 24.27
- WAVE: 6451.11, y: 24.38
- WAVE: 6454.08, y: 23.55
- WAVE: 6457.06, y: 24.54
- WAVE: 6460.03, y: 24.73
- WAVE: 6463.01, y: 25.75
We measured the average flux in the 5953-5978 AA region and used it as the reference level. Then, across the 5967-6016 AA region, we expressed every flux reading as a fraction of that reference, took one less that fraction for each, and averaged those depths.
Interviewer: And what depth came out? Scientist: 0.0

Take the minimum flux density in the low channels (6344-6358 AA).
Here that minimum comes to 25.12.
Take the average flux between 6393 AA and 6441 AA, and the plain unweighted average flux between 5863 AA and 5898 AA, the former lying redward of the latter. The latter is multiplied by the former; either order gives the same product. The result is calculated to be 557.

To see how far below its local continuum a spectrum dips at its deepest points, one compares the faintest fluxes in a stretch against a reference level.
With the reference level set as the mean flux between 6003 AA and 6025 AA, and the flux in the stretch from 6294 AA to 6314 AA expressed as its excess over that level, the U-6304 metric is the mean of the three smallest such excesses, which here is 9.9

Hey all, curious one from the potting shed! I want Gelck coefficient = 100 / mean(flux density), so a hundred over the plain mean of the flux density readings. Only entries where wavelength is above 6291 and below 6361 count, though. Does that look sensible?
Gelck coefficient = 3.2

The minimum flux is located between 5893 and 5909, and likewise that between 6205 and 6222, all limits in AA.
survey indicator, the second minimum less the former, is 40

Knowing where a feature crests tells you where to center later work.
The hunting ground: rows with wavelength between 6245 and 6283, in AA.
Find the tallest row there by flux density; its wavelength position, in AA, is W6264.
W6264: 6249.35 AA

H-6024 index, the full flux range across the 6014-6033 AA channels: 12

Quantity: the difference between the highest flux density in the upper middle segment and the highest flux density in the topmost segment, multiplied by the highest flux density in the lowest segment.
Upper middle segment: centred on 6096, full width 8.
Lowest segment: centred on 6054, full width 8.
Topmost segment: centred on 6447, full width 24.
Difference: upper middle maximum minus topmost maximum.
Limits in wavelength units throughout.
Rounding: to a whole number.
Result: 842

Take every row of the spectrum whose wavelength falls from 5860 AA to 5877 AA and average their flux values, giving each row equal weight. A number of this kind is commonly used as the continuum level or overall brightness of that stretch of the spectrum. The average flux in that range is 22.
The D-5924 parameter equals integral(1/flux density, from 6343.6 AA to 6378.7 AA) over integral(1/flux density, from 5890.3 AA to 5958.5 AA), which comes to 0.51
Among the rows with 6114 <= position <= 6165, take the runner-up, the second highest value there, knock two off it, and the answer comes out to 80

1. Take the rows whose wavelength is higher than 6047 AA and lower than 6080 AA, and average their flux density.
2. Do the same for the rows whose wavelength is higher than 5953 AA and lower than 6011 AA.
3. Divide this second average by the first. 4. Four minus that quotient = 3.29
